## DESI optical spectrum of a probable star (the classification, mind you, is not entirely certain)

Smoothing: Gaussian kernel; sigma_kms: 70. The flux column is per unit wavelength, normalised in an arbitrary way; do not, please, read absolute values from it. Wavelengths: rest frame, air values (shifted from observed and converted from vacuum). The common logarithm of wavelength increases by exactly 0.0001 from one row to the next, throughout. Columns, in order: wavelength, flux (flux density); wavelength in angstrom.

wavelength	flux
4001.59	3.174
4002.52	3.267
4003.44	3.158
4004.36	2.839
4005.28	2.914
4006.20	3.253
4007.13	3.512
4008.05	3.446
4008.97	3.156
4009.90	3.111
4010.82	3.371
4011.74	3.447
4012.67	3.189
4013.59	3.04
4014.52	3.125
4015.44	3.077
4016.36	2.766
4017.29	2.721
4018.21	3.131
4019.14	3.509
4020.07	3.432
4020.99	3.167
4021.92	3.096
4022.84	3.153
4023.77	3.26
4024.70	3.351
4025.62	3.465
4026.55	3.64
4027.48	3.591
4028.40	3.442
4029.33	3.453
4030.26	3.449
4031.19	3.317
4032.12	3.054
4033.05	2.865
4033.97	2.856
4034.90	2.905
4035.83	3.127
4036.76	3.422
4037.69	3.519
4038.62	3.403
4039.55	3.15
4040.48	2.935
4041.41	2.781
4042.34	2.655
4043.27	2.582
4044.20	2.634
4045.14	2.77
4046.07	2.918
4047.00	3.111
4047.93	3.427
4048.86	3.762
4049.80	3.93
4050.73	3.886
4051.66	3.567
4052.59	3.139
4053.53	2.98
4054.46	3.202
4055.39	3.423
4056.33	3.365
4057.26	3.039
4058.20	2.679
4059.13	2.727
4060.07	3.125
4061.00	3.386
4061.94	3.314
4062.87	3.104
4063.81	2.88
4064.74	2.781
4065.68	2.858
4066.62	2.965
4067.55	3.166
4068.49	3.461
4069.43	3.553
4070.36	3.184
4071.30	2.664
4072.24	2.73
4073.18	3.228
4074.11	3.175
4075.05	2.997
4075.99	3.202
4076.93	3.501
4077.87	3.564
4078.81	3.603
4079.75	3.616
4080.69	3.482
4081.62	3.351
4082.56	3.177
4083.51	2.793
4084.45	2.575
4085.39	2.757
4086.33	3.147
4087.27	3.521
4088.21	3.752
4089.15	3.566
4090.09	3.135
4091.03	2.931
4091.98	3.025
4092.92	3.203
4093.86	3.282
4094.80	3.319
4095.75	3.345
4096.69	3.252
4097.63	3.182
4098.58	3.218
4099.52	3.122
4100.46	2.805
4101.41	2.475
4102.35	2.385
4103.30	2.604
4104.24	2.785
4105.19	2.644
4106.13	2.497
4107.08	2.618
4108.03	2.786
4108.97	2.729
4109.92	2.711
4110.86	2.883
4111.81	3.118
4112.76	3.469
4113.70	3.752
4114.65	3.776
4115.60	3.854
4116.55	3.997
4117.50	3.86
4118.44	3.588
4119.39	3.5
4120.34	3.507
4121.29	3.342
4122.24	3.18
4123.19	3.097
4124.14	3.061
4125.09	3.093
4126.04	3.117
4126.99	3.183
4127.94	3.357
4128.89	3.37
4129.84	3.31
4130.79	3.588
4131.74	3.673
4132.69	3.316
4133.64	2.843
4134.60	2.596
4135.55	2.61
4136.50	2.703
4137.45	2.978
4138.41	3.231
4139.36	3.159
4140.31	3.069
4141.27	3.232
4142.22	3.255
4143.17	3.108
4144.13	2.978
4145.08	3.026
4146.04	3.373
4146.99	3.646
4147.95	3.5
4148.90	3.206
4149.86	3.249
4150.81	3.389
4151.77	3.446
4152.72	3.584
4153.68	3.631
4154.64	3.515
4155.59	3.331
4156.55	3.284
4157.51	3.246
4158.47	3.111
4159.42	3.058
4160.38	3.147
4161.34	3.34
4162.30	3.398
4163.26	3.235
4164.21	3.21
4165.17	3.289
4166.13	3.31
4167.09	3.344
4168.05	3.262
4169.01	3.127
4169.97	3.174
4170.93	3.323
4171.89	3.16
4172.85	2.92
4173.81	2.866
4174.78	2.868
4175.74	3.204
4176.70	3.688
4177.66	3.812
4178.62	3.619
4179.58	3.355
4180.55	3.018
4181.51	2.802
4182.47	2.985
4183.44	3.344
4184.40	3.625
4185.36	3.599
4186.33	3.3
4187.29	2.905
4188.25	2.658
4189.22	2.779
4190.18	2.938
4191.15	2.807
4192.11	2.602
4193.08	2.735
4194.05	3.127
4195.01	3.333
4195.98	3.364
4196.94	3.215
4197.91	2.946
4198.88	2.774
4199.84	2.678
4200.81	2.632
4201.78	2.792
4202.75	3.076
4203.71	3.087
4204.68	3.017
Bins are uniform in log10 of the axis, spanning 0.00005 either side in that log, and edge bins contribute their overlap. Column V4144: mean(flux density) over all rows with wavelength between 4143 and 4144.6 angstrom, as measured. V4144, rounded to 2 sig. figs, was 3.0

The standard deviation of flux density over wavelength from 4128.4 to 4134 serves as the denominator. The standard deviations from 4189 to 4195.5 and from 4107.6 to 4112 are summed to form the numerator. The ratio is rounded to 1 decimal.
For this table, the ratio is 1.4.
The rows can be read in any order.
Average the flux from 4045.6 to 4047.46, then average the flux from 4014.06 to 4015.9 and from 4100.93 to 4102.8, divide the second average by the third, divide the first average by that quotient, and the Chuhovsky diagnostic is 2.36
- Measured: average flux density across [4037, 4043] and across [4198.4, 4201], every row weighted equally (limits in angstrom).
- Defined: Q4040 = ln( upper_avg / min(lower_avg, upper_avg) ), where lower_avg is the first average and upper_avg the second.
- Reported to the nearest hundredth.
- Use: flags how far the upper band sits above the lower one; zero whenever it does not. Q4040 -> 0.00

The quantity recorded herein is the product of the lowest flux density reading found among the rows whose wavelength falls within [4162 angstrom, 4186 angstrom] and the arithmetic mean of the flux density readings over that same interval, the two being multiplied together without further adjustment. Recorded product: 9.14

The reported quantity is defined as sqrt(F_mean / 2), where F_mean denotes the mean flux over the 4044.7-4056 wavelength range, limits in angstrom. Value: 1.29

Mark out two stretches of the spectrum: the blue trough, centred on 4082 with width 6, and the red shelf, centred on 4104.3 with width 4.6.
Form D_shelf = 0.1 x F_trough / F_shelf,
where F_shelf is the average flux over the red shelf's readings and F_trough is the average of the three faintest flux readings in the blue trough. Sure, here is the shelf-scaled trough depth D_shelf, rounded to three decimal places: 0.110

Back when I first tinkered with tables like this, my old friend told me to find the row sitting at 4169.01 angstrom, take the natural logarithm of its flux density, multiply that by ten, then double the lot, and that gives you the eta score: 23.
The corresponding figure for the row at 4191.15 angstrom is 21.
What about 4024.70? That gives 24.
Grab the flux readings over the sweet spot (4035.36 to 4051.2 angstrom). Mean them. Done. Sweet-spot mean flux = 3.18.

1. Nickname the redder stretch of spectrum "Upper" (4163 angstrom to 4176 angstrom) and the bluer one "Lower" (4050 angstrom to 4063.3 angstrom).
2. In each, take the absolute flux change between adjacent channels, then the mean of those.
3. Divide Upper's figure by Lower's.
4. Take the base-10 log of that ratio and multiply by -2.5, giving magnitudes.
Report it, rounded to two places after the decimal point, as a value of 0.88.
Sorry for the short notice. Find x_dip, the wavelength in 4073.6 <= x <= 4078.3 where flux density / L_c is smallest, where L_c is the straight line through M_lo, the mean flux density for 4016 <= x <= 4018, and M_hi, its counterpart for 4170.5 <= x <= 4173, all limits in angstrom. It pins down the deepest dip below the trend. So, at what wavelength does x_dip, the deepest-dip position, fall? 4075.05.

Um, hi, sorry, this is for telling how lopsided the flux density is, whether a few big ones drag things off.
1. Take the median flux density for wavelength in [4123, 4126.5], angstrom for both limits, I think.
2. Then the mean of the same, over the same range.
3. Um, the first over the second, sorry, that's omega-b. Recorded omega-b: 1.00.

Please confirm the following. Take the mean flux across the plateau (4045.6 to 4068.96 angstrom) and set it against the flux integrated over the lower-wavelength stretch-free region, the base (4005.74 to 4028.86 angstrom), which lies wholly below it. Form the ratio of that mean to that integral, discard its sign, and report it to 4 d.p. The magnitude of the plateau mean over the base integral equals 0.0426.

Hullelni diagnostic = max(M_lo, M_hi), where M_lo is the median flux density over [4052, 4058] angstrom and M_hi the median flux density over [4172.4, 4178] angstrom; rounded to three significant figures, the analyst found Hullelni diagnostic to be 3.17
